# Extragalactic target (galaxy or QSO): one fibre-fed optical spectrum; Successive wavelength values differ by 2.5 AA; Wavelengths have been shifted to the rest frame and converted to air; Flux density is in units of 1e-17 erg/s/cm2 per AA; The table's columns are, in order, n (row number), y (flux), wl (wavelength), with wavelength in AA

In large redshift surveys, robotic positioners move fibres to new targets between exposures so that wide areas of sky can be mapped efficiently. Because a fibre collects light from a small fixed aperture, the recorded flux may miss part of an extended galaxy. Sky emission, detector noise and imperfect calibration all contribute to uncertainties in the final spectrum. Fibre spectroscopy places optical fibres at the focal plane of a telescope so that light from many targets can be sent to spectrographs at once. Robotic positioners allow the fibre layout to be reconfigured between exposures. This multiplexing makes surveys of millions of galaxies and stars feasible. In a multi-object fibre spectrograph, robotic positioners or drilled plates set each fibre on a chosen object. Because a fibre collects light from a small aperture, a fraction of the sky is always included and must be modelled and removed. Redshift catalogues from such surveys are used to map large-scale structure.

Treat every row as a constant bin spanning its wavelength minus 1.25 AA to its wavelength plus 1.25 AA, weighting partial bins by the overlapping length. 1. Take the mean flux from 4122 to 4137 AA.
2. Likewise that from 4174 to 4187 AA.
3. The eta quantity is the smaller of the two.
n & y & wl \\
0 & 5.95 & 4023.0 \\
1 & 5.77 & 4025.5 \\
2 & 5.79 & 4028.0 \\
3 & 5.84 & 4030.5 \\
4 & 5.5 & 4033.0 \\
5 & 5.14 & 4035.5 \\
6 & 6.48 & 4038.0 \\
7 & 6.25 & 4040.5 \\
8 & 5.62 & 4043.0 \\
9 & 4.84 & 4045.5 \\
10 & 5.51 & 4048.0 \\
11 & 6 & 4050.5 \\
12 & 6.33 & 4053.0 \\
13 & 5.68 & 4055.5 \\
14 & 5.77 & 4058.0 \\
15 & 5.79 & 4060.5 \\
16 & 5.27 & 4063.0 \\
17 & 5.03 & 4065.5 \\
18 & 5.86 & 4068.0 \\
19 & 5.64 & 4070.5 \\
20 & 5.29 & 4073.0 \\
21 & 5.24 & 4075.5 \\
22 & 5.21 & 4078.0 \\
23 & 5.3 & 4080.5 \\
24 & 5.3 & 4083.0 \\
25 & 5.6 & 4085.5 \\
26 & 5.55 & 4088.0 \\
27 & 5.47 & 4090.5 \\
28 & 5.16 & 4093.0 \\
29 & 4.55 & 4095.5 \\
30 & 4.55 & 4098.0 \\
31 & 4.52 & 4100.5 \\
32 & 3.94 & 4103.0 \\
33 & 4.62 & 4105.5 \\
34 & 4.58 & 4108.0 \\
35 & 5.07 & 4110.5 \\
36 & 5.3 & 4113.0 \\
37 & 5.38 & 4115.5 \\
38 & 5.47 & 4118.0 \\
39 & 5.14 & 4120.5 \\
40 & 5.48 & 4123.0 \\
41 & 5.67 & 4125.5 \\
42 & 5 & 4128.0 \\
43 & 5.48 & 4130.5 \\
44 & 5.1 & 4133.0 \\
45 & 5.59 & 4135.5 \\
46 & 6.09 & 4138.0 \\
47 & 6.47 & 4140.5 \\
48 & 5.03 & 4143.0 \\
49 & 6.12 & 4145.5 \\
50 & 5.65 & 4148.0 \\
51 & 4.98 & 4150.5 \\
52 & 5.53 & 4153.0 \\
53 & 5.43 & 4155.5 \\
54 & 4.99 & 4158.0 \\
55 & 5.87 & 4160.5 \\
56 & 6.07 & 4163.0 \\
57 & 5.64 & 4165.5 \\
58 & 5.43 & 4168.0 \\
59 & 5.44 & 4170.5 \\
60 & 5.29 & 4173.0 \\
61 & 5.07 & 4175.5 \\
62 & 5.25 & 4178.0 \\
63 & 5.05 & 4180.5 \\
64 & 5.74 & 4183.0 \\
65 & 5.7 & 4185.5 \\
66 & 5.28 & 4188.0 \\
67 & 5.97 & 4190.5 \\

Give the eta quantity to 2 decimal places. 5.36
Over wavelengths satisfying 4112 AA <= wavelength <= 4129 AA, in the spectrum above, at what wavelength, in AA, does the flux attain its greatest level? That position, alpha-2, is 4125.5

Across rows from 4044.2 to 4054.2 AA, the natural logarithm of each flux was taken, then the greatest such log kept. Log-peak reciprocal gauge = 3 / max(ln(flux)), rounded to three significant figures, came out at 1.63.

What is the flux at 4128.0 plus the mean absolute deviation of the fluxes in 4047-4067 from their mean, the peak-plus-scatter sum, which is 5.3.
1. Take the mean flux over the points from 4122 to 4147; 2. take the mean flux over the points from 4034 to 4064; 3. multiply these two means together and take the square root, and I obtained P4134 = 5.66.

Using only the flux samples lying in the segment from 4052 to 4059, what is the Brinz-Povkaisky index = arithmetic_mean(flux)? 5.9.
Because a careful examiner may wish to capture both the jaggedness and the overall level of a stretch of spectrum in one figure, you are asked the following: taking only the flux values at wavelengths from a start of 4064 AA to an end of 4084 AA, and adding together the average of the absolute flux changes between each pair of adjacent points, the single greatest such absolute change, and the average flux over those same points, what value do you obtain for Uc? 6.4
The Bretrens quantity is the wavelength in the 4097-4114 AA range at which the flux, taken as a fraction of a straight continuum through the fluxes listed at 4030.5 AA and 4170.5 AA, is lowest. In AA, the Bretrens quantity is 4103.0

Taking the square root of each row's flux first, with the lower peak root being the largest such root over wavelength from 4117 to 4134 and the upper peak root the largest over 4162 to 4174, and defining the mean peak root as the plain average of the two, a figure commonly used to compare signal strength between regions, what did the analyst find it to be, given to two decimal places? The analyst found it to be 2.42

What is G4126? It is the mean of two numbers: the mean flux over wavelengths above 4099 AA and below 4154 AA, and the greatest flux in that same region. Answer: 5.9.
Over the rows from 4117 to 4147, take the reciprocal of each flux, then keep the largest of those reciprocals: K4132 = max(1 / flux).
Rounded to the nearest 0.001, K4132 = 0.200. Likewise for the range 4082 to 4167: 0.254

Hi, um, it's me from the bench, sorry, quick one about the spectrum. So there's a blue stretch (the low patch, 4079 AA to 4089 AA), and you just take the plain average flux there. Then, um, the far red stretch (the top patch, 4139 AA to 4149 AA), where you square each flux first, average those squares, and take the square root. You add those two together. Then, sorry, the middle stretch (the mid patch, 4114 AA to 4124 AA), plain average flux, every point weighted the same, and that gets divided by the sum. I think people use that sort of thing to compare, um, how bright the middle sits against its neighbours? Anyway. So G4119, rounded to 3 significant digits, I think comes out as 0.476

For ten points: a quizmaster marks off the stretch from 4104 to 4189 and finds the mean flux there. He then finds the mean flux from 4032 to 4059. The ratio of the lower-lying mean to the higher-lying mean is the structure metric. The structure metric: 1.06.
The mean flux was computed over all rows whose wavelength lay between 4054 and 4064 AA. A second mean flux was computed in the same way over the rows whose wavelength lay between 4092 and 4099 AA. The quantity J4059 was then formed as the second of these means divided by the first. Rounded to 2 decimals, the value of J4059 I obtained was 0.84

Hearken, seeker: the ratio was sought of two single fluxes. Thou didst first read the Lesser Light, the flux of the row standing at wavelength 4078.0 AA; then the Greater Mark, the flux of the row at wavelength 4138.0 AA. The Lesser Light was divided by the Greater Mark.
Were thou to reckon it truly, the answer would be 0.86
